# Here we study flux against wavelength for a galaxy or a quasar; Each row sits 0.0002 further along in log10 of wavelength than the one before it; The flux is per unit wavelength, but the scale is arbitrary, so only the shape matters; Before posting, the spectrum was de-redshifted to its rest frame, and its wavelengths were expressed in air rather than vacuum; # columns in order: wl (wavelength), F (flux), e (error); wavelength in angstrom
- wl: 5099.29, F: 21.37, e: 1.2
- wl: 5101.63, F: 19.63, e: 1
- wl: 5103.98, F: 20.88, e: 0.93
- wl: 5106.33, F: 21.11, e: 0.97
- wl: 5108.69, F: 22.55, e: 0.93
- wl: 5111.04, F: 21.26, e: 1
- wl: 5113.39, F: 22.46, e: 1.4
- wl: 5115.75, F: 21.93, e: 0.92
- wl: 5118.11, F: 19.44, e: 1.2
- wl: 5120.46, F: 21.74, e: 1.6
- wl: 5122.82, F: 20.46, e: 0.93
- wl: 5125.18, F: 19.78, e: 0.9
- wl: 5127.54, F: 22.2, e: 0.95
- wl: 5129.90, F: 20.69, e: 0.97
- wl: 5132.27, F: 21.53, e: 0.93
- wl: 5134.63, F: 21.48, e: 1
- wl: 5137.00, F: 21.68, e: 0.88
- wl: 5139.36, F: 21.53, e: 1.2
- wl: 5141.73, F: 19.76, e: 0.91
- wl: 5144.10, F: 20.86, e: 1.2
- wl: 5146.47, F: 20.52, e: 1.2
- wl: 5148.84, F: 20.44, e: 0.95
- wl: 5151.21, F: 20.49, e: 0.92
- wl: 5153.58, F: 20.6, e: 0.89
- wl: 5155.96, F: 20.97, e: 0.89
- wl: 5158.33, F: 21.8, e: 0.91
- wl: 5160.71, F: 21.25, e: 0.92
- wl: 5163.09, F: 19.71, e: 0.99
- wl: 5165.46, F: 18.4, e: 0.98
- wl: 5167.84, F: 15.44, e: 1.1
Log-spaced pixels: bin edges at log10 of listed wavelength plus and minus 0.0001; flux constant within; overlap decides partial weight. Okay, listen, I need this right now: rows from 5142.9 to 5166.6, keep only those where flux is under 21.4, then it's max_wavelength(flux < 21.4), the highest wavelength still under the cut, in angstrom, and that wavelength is 5165.46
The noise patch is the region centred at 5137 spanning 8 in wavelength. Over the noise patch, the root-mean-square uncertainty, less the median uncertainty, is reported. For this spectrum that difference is 0.04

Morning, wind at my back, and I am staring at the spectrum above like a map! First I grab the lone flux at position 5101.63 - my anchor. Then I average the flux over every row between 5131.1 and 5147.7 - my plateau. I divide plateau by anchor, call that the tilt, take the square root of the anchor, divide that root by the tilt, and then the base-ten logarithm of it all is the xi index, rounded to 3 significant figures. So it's 0.616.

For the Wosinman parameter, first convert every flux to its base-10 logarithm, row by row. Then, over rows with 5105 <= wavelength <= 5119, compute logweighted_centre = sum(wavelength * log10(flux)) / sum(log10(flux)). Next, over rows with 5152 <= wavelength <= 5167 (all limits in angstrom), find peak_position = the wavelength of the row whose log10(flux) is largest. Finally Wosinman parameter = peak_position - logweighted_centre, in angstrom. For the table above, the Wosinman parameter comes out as 46.1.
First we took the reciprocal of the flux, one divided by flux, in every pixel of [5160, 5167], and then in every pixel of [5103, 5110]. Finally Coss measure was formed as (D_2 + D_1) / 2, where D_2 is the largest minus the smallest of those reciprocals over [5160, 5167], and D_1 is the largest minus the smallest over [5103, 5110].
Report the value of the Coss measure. 0.0054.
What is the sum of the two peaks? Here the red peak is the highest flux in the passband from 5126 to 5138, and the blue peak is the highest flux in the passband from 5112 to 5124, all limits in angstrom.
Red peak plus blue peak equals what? 44.7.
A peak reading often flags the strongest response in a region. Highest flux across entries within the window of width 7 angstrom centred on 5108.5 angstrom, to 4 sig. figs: 22.55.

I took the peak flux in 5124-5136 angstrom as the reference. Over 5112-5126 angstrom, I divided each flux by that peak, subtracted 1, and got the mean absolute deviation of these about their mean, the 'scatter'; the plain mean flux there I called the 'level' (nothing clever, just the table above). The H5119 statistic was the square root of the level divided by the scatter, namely 21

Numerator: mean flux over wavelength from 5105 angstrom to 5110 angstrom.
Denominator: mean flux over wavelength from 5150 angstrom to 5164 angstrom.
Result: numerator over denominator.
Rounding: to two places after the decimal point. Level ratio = 1.05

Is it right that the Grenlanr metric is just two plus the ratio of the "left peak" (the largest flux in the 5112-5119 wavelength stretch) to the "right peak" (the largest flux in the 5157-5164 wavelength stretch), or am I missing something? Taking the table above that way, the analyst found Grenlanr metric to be 3.03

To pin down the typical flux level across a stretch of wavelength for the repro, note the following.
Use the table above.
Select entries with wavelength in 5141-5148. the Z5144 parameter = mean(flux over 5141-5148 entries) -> 20.4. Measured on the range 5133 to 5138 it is 21.6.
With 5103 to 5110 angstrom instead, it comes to 21.5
